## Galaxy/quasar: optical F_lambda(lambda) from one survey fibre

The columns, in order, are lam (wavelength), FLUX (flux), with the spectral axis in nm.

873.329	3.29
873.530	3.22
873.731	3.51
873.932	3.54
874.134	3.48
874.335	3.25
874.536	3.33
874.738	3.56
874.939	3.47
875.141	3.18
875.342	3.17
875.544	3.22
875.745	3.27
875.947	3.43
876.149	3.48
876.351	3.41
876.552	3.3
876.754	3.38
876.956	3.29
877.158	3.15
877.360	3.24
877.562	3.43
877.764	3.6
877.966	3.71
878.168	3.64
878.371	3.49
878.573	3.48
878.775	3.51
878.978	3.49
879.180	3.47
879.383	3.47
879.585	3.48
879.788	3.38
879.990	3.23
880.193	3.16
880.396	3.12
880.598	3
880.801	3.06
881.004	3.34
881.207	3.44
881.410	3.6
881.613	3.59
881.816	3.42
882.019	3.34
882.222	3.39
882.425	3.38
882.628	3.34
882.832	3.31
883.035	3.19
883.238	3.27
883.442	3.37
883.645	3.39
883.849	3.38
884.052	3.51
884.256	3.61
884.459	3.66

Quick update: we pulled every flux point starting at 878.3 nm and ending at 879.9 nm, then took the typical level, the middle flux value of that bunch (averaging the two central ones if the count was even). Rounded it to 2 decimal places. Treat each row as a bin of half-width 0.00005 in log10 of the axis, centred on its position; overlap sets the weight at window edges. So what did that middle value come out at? 3.48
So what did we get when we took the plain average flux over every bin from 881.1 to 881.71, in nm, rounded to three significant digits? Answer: 3.54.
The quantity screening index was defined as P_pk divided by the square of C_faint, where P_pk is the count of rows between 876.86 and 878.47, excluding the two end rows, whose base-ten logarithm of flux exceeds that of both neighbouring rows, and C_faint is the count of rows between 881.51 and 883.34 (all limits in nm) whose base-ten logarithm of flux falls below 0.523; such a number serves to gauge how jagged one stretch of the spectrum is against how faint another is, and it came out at 0.11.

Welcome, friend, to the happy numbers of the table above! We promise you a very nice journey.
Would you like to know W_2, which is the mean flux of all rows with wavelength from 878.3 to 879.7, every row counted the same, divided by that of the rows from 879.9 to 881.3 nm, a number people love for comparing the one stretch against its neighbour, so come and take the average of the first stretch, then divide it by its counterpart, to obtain 1.09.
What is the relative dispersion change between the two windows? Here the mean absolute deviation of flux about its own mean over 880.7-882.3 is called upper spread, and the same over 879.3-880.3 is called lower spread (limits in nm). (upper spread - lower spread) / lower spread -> 0.0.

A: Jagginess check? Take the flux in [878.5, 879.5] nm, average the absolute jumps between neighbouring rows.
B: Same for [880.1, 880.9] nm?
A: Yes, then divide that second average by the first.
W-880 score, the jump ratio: 4.2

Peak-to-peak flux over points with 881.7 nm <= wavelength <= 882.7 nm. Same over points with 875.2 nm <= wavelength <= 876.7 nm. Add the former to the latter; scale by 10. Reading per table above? 3.9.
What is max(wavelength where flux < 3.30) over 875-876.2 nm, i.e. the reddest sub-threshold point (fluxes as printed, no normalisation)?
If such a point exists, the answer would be 875.745 nm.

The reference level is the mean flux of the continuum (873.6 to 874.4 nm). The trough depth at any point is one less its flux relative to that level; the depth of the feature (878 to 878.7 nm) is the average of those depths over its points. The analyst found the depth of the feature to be -0.03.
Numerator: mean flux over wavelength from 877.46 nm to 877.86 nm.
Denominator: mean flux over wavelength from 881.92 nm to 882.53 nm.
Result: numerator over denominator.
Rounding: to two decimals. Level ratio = 1.04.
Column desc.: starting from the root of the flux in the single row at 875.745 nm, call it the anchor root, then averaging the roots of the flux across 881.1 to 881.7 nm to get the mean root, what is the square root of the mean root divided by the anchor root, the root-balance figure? 1.02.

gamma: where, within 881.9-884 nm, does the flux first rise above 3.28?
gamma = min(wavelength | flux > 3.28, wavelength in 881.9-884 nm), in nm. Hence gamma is 882.019 nm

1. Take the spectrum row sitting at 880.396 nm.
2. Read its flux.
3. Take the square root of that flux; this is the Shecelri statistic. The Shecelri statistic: 1.77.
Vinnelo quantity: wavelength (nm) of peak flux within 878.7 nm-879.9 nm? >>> 878.775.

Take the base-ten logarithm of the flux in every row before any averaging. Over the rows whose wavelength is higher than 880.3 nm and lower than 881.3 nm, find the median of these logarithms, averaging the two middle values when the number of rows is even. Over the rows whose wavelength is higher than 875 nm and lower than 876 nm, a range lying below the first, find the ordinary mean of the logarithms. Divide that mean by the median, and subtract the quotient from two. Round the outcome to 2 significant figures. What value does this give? 0.96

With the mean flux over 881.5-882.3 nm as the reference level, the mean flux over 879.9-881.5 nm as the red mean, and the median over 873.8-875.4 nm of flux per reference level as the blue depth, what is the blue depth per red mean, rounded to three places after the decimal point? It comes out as 0.305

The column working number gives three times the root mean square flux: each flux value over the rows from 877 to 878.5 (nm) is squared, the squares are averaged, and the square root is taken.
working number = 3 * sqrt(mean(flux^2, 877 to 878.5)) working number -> 10.4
